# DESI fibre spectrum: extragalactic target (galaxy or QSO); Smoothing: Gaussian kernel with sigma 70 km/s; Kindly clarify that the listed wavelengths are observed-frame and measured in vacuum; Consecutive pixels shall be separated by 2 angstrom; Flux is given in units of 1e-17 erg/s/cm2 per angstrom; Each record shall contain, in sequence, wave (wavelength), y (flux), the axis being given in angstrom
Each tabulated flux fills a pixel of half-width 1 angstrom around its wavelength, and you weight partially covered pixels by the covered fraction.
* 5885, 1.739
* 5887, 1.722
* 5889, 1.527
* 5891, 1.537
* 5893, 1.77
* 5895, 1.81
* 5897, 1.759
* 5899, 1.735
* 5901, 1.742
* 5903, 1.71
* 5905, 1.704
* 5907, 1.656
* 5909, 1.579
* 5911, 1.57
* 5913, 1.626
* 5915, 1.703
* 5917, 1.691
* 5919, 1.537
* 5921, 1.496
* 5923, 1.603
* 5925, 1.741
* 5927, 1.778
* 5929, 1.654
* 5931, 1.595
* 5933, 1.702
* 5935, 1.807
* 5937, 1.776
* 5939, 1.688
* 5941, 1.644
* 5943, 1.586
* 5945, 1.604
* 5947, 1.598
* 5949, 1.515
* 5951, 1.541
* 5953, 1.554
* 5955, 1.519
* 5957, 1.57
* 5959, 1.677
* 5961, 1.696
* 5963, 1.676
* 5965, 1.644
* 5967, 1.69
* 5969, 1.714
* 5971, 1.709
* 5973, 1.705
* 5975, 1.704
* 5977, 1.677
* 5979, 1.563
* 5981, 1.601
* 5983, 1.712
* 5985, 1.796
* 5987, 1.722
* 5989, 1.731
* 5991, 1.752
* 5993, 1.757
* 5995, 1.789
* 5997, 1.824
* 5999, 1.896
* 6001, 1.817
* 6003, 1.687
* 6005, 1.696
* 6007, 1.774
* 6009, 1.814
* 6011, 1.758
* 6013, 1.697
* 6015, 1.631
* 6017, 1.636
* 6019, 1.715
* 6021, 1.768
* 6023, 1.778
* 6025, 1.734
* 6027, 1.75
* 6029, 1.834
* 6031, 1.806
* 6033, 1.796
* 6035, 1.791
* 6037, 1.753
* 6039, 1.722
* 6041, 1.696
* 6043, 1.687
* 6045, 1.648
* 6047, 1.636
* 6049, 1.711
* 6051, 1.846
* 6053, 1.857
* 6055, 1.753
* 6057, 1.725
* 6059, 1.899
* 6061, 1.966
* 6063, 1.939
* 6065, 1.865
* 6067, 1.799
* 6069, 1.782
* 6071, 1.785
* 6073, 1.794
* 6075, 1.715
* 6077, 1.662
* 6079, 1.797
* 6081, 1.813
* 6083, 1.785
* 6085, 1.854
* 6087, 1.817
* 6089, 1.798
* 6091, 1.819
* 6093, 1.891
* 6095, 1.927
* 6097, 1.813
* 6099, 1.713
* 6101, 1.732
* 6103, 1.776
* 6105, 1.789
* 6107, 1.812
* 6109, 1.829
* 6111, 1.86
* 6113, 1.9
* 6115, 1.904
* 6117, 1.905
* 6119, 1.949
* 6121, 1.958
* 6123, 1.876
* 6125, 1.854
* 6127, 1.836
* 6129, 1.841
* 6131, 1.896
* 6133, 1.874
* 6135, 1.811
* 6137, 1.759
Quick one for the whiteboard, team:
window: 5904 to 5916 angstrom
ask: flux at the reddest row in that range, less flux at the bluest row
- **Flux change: -0.001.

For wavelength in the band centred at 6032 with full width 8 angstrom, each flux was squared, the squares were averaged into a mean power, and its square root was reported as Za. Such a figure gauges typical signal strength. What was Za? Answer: 1.81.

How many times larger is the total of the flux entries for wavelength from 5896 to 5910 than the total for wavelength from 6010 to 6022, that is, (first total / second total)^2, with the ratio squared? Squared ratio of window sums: 1.4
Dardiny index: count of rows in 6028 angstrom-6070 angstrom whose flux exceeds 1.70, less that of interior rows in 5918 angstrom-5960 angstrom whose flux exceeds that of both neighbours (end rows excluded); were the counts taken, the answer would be 13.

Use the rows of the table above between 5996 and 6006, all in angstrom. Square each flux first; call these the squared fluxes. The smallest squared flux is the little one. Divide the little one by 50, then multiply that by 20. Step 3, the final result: 1.14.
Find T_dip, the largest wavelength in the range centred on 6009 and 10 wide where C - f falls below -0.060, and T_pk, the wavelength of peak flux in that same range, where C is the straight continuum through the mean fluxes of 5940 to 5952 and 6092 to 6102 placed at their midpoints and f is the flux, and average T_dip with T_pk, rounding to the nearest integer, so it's 6010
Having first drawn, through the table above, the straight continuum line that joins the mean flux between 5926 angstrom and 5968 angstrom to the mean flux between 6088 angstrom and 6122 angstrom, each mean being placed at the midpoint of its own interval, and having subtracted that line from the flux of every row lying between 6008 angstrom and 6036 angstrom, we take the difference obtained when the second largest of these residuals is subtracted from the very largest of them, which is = 0.01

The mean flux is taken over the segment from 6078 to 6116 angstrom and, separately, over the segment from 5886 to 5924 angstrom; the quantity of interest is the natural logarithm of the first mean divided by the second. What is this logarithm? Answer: 0.10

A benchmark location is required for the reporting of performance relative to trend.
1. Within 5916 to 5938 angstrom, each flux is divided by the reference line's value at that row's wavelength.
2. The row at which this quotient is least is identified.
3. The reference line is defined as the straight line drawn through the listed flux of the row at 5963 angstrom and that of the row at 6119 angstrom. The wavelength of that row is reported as 5921 angstrom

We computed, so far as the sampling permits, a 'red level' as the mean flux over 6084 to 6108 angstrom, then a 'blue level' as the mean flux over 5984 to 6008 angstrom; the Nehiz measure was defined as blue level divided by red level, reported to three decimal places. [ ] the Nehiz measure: 0.977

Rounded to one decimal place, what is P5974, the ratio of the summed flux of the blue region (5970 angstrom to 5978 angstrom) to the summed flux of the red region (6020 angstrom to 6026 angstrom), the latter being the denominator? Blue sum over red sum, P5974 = 1.3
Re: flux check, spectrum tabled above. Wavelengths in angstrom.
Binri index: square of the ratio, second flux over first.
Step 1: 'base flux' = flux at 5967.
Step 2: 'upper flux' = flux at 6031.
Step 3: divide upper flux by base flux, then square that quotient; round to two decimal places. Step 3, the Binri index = 1.14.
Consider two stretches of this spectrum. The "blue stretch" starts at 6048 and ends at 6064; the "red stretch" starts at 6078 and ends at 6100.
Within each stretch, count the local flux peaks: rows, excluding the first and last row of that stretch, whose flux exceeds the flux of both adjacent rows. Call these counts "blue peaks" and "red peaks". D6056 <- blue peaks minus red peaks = -1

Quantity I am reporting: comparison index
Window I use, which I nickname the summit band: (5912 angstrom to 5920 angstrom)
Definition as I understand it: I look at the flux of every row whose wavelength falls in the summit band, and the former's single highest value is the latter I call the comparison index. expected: 1.703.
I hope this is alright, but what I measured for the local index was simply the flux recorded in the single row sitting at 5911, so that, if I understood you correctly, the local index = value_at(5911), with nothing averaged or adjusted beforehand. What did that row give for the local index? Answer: 1.57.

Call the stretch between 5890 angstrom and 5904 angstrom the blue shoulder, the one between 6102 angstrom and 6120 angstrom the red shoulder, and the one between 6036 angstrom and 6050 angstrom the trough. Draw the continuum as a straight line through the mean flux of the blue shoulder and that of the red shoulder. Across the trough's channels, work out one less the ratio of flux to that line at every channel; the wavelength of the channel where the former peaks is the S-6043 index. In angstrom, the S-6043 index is 6047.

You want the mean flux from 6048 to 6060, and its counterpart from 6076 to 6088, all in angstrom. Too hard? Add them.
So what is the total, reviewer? 3.59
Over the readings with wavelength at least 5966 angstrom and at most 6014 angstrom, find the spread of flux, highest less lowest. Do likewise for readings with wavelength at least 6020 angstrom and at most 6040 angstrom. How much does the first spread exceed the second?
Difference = 0.22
